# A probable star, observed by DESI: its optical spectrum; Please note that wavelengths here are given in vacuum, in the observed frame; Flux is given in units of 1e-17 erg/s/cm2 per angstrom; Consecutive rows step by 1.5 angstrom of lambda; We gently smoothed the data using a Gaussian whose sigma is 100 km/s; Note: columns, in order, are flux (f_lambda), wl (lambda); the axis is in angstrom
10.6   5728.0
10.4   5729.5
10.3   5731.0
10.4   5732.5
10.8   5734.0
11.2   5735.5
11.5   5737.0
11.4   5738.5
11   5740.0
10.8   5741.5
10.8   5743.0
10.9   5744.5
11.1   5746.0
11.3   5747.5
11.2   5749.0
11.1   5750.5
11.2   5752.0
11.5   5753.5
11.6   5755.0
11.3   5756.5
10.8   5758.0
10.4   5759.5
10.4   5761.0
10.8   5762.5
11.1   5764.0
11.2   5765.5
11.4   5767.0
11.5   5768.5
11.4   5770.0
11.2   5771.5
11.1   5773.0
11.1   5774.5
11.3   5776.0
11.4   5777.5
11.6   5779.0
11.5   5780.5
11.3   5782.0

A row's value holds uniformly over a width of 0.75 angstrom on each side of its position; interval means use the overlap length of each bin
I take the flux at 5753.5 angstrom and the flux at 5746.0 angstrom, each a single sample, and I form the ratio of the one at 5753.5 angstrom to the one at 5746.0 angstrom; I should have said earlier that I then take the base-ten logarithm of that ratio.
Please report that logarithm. 0.015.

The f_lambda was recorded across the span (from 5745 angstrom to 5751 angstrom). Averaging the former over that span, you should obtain 11.2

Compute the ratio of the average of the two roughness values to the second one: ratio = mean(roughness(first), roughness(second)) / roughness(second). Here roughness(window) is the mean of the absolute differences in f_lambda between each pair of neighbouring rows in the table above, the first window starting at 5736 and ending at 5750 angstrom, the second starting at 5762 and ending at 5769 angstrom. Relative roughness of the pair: 0.96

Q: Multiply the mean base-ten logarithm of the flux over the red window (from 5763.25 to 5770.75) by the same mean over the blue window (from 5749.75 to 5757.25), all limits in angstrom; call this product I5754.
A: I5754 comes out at 1.11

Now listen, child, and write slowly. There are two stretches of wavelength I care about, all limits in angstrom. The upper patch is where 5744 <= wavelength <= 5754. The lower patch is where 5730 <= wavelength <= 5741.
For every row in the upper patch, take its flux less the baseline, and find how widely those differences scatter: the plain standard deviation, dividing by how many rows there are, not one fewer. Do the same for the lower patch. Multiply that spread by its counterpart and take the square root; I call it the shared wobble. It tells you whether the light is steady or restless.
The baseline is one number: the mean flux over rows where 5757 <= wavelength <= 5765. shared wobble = 0.27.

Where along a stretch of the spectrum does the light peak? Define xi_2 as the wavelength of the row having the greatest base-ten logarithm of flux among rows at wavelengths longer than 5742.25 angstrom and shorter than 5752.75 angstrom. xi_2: 5747.5 angstrom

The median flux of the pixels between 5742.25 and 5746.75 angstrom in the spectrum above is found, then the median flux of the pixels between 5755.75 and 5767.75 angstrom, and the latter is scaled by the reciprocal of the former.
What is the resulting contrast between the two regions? 1.00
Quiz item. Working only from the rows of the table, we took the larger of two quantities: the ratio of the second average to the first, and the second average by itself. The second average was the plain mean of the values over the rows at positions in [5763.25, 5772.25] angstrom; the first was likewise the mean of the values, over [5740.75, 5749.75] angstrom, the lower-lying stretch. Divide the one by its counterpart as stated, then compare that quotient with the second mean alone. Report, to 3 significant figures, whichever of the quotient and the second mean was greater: 11.3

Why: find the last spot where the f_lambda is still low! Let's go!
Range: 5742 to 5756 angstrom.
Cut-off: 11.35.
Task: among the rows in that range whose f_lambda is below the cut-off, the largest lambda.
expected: 5752.0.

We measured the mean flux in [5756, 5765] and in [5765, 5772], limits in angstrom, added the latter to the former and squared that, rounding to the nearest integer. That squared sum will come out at 490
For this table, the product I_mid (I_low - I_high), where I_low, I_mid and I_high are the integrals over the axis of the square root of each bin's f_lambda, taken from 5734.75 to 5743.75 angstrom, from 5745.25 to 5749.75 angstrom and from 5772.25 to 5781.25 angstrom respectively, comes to -4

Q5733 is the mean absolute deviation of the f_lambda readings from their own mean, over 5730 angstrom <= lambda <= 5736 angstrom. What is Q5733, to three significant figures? 0.325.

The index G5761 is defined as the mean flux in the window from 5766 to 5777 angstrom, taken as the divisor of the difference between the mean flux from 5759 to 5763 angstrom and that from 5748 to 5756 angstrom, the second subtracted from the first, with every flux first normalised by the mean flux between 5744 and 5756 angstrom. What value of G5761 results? -0.07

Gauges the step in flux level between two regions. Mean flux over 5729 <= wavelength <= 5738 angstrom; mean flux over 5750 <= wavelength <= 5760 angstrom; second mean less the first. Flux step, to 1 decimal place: 0.4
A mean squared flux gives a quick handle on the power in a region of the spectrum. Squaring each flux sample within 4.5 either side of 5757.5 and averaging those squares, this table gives 121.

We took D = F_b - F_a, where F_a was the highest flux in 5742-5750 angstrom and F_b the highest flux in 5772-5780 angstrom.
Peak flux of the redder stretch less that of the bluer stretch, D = 0.30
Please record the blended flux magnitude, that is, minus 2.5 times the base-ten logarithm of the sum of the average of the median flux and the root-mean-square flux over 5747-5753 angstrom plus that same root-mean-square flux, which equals -3.38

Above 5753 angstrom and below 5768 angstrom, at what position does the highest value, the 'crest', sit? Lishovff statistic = 5755.0 angstrom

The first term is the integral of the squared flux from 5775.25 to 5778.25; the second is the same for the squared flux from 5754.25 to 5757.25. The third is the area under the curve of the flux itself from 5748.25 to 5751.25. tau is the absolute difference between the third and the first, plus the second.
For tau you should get 746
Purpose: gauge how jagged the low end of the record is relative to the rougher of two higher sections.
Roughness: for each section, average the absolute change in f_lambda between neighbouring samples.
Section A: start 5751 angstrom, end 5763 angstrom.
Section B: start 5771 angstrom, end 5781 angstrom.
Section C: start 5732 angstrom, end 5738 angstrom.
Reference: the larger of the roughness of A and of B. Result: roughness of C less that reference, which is 0.08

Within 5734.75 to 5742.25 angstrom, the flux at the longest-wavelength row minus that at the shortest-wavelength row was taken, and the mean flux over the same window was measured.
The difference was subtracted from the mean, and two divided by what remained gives 0.173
